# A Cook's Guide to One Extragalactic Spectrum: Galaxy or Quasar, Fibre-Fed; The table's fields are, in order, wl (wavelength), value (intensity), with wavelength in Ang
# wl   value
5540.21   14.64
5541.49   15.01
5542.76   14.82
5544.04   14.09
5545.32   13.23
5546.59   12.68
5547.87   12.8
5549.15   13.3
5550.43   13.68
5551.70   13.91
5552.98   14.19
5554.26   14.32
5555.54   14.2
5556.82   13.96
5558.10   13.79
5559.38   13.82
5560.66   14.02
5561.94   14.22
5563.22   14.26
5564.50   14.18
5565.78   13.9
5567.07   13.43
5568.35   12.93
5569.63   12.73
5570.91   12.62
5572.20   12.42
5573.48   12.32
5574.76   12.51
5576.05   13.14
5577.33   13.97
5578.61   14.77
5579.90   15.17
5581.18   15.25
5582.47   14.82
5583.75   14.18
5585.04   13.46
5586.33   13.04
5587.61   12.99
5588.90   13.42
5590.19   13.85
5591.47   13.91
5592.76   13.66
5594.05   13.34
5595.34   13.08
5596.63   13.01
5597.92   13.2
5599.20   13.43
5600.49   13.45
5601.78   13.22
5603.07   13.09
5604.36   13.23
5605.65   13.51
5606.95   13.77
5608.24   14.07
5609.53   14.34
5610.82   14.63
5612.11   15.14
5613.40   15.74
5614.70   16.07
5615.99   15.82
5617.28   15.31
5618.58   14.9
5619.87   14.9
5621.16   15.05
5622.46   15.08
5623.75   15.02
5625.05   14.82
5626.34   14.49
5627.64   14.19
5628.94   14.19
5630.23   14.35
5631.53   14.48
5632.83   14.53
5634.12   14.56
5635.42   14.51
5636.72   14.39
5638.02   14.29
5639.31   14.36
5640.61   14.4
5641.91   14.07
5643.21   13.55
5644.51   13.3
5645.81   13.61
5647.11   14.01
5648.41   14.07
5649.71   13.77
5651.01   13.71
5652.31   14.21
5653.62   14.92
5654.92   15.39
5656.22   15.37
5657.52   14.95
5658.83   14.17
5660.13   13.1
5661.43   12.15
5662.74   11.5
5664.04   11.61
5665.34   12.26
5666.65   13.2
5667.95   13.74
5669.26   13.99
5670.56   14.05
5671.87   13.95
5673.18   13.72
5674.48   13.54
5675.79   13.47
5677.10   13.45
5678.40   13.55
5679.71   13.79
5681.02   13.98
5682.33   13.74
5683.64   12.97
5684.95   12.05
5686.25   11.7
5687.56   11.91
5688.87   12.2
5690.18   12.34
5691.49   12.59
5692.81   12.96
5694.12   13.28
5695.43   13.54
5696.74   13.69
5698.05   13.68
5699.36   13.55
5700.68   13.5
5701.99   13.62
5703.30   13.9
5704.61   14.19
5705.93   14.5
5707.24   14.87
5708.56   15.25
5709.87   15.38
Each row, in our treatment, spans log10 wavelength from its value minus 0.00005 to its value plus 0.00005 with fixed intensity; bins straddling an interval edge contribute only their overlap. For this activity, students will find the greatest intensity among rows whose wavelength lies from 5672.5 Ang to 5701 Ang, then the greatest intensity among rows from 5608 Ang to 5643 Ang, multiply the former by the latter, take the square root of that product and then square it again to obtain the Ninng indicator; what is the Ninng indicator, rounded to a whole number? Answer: 225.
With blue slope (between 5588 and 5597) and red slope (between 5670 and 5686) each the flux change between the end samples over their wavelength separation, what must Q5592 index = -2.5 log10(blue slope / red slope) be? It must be 1.0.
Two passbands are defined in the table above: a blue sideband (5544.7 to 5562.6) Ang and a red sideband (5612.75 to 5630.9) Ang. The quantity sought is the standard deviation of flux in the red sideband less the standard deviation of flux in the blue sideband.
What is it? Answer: 0.06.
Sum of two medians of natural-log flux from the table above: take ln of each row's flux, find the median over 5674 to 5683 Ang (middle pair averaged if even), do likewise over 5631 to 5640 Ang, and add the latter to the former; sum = 5.28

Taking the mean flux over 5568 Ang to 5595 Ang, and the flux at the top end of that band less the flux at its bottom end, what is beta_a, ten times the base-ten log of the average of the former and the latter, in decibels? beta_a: 8.44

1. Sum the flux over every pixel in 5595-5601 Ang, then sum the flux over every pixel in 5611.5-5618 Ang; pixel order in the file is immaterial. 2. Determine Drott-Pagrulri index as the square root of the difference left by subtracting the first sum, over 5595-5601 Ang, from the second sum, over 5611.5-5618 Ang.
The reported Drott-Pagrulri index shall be 3.5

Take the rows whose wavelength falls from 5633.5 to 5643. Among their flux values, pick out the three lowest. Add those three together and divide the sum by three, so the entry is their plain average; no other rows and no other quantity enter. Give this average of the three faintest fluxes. 14.2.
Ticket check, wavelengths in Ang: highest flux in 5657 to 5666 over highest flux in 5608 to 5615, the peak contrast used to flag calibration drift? 0.93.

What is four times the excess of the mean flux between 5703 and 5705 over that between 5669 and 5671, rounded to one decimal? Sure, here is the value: 0.1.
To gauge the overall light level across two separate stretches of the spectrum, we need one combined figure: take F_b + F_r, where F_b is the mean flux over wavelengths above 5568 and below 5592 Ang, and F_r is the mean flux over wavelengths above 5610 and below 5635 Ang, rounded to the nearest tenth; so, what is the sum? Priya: 28.5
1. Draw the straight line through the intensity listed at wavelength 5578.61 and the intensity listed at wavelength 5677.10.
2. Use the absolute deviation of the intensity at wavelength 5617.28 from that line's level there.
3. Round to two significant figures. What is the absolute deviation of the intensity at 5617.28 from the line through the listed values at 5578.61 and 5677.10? 1.1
